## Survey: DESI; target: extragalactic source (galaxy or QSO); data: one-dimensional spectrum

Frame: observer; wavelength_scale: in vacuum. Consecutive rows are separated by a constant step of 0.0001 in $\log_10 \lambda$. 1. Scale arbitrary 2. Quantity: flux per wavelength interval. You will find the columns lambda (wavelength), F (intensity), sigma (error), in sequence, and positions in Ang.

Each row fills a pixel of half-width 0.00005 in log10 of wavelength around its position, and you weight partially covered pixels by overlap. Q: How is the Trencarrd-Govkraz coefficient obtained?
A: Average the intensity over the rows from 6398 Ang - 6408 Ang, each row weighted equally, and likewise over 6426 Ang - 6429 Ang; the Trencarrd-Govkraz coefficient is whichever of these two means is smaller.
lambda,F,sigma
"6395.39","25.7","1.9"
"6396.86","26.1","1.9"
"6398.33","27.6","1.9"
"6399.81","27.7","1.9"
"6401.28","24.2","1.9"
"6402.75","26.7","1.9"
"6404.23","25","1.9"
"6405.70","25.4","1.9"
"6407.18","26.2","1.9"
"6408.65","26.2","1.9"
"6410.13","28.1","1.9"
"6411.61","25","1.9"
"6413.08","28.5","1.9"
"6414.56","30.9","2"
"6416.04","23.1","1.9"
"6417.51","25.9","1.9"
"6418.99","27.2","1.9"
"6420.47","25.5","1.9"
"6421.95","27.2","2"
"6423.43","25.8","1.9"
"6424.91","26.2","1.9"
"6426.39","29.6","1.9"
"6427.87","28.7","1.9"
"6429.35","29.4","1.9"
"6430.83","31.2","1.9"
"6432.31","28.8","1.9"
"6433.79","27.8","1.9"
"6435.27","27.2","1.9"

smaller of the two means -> 26.1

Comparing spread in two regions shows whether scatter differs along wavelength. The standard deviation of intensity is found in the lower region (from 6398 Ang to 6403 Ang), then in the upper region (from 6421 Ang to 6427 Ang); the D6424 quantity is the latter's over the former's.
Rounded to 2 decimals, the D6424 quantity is 1.05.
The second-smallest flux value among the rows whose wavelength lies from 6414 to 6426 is 25.5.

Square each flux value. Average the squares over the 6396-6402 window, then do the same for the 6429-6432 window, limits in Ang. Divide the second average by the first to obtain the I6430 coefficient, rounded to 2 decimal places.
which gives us 1.31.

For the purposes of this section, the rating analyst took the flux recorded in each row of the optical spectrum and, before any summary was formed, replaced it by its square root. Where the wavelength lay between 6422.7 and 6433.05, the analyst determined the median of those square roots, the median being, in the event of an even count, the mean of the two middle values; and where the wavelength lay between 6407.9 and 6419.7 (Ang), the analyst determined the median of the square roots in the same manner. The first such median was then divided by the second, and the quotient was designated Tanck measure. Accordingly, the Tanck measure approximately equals 1.04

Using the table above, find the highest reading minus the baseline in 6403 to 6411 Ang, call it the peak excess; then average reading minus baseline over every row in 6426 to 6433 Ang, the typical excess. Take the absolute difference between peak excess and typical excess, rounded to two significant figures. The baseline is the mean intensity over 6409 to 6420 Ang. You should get 1.4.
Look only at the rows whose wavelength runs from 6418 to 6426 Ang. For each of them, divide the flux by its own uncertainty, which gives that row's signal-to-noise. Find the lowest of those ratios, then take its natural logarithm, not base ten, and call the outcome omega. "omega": 2.60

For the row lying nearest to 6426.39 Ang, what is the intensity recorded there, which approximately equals 29.6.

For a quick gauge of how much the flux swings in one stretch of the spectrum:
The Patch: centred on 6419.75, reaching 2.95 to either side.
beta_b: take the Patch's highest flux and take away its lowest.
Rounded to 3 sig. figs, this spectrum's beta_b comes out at 1.70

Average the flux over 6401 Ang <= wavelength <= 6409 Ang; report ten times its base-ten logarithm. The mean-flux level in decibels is 14.1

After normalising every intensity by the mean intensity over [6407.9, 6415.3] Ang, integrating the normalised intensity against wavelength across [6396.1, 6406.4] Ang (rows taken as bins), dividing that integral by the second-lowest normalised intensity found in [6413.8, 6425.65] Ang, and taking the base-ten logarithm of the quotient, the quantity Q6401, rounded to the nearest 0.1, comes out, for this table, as 1.0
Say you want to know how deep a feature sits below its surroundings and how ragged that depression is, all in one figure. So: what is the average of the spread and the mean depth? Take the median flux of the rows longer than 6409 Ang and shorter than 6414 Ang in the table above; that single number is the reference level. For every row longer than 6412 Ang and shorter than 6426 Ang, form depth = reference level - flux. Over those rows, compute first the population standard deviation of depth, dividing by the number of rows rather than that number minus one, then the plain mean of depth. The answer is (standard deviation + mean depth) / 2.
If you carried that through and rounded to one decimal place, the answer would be 1.7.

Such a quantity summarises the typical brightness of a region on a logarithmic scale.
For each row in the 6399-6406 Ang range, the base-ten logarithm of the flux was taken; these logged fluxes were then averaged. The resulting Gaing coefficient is 1.41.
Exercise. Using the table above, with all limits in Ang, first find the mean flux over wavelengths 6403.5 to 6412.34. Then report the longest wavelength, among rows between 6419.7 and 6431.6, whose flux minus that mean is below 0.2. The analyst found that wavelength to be 6423.43 Ang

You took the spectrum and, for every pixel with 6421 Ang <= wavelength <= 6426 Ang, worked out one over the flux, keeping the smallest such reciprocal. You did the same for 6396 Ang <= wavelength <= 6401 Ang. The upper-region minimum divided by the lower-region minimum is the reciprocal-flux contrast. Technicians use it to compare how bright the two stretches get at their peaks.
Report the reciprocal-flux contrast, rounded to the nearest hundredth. 1.02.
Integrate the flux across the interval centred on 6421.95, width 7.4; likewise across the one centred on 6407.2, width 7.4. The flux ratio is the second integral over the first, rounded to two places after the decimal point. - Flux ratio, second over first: 0.99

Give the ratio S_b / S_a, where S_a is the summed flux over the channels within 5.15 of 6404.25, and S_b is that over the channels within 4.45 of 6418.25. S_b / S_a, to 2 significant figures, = 0.88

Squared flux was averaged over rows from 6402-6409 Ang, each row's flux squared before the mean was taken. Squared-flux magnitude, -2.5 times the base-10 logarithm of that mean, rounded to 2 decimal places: -7.07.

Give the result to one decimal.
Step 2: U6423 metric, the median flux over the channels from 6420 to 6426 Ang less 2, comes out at 24.0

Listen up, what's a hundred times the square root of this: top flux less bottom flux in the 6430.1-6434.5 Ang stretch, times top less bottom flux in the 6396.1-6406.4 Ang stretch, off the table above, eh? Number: 345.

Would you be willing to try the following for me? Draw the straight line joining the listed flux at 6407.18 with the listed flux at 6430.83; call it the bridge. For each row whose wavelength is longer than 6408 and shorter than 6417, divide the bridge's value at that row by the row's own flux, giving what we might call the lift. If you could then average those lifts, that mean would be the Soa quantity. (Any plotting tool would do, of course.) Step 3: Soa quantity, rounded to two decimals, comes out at 1.02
